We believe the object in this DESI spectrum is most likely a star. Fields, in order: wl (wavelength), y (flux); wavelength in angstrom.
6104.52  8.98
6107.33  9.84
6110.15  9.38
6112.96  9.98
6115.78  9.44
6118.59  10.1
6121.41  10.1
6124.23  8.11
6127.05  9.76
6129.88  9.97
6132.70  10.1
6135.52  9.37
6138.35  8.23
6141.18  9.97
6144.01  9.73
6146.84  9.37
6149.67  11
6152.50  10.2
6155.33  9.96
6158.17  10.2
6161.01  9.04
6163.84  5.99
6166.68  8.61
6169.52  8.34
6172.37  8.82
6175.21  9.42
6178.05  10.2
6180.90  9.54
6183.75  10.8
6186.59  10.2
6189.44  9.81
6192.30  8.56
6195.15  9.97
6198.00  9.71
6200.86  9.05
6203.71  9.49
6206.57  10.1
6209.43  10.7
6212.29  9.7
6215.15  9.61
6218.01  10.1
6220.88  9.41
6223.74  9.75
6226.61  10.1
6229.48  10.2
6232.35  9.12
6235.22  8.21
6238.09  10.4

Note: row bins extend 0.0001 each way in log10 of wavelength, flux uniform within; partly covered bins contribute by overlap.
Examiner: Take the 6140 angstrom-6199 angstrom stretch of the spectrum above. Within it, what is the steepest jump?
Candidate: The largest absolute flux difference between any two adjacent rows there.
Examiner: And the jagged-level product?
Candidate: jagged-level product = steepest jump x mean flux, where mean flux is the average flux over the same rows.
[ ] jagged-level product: 29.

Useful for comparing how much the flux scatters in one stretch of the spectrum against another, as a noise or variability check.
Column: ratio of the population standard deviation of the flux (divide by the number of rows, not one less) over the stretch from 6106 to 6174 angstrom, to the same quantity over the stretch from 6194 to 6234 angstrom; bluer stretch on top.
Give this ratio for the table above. 2.3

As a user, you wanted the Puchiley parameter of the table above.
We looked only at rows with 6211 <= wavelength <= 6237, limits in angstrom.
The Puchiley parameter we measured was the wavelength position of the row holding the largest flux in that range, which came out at 6229.48 angstrom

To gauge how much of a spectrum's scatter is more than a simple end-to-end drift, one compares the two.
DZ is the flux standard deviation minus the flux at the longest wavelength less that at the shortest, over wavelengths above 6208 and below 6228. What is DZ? 1.0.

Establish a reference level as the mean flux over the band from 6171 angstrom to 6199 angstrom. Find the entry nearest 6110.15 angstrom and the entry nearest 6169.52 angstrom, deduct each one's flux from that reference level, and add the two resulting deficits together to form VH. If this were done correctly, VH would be 1.7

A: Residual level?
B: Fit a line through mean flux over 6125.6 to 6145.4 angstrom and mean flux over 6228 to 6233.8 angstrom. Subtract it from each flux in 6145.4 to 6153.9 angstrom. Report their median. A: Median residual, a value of 0.6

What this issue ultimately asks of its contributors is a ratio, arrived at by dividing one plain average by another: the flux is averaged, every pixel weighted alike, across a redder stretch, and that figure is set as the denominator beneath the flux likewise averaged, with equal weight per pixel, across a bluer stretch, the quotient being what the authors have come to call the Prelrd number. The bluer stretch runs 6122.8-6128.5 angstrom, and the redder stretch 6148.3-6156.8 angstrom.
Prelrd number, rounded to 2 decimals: 0.86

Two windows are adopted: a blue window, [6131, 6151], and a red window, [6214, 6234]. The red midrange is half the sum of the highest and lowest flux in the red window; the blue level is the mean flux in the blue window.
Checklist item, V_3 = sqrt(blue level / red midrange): 1.001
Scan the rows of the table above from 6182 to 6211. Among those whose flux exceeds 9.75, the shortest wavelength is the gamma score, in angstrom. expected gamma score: 6183.75 angstrom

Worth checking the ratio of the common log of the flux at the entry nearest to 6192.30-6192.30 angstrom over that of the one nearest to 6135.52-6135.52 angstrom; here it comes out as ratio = 0.96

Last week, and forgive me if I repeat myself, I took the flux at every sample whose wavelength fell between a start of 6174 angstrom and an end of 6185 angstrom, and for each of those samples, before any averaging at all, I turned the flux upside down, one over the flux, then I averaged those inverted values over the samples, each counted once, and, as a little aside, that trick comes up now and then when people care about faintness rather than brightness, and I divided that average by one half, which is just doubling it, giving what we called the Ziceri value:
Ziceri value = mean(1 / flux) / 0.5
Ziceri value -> 0.201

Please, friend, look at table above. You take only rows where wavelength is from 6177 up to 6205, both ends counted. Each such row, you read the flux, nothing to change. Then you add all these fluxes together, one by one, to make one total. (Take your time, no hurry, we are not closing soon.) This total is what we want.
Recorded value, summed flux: 97.3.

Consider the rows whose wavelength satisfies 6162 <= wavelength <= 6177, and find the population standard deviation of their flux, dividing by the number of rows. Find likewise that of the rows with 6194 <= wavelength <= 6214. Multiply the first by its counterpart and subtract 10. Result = -9.44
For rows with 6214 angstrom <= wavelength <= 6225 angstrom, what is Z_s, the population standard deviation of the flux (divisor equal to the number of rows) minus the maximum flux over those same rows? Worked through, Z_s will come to -9.8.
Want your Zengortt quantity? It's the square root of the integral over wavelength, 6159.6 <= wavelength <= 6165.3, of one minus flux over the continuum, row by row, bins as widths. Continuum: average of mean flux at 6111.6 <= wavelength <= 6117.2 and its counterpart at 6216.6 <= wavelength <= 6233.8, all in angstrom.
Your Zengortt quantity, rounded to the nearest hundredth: 1.14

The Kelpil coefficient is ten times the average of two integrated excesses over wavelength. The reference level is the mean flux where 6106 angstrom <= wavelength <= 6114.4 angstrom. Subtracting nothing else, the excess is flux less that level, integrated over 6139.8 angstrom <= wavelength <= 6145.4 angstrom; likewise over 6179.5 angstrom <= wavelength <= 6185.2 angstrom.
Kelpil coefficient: 16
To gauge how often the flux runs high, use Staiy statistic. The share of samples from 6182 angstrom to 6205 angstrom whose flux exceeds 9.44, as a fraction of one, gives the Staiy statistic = 0.75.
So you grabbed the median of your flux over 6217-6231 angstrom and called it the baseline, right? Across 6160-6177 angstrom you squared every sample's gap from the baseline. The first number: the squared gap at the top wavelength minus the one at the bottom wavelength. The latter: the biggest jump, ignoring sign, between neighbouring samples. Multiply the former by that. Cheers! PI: -10.4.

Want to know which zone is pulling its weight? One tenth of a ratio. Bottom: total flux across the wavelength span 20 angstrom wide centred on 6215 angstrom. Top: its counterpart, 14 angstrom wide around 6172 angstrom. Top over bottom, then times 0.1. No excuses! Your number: 0.065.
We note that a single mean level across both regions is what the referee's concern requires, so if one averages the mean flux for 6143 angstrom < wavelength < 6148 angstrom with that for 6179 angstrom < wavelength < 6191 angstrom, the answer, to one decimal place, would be 9.8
